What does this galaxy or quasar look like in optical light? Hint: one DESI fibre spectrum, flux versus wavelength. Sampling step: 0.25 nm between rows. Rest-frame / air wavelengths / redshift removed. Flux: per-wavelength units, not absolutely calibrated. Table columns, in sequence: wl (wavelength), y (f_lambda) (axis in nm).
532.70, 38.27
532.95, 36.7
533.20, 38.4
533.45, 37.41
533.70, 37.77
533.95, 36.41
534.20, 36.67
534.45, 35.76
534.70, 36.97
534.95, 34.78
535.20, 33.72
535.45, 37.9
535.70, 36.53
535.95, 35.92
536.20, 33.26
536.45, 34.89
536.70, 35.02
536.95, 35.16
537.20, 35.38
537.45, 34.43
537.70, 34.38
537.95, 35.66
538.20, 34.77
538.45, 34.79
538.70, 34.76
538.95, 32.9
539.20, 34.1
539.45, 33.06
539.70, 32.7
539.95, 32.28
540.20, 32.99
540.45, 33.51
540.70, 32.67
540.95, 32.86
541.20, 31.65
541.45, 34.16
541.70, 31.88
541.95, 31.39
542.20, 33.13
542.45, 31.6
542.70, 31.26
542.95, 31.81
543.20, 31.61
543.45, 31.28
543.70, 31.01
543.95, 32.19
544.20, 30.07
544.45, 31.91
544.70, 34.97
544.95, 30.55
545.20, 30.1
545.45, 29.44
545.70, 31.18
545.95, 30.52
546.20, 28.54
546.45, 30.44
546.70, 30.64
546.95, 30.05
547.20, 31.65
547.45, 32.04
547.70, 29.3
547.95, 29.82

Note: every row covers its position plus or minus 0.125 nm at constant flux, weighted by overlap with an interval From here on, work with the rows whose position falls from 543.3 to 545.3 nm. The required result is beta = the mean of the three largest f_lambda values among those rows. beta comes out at 33.0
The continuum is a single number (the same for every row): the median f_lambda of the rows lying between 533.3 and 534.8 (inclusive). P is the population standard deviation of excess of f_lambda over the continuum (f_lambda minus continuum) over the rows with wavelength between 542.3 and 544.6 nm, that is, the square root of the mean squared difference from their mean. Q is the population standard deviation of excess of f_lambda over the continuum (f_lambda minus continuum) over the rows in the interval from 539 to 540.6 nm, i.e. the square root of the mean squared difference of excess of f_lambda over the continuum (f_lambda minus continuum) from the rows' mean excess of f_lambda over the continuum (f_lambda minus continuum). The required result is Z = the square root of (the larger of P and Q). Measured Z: 0.8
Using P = 0.59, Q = 0.6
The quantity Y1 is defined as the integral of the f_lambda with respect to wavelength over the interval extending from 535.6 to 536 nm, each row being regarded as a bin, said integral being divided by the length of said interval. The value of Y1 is 36.3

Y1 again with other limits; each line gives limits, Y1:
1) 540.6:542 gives 32.5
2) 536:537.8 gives 34.7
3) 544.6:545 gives 33.0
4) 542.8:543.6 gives 31.5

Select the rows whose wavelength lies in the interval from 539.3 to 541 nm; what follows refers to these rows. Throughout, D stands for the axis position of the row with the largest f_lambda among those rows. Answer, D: 540.45 nm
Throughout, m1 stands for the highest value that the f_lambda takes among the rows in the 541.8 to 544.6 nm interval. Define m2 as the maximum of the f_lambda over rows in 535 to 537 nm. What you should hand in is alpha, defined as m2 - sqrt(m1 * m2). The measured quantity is 2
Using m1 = 33.13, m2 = 37.9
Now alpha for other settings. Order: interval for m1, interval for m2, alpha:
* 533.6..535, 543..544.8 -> -1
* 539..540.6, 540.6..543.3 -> 0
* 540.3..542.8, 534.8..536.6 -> 2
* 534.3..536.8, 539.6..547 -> -1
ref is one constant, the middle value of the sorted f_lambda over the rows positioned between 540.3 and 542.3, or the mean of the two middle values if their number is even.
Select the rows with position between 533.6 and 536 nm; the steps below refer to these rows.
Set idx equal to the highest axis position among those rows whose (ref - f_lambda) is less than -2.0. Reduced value 535.95 nm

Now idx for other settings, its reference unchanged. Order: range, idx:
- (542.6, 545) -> 544.70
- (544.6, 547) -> 544.70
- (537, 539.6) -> 538.45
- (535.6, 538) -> 537.95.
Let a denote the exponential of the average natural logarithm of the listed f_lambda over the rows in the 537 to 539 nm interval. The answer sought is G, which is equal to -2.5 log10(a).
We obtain -3.85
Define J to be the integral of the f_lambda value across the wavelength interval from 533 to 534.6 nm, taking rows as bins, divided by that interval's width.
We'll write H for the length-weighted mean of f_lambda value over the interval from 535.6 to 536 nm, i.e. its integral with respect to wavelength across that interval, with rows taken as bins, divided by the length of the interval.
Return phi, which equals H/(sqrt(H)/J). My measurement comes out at 223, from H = 36.3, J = 37.1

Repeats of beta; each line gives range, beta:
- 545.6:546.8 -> 30.8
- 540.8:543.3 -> 33.4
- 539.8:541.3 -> 33.1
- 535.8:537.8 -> 35.5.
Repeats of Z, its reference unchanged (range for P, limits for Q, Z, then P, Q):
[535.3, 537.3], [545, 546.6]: 1.1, 1.26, 0.8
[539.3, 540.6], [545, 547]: 0.9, 0.41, 0.8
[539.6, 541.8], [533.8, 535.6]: 1.1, 0.73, 1.3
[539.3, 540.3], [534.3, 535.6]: 1.2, 0.31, 1.5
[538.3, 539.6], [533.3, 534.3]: 0.9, 0.81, 0.5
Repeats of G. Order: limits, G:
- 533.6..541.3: -3.85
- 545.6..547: -3.70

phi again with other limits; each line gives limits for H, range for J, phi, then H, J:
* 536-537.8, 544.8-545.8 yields 179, 34.7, 30.4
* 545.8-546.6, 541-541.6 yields 180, 29.9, 32.9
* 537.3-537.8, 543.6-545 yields 187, 34.5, 31.9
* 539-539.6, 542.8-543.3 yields 183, 33.5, 31.7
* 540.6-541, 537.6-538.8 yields 200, 32.8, 34.9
